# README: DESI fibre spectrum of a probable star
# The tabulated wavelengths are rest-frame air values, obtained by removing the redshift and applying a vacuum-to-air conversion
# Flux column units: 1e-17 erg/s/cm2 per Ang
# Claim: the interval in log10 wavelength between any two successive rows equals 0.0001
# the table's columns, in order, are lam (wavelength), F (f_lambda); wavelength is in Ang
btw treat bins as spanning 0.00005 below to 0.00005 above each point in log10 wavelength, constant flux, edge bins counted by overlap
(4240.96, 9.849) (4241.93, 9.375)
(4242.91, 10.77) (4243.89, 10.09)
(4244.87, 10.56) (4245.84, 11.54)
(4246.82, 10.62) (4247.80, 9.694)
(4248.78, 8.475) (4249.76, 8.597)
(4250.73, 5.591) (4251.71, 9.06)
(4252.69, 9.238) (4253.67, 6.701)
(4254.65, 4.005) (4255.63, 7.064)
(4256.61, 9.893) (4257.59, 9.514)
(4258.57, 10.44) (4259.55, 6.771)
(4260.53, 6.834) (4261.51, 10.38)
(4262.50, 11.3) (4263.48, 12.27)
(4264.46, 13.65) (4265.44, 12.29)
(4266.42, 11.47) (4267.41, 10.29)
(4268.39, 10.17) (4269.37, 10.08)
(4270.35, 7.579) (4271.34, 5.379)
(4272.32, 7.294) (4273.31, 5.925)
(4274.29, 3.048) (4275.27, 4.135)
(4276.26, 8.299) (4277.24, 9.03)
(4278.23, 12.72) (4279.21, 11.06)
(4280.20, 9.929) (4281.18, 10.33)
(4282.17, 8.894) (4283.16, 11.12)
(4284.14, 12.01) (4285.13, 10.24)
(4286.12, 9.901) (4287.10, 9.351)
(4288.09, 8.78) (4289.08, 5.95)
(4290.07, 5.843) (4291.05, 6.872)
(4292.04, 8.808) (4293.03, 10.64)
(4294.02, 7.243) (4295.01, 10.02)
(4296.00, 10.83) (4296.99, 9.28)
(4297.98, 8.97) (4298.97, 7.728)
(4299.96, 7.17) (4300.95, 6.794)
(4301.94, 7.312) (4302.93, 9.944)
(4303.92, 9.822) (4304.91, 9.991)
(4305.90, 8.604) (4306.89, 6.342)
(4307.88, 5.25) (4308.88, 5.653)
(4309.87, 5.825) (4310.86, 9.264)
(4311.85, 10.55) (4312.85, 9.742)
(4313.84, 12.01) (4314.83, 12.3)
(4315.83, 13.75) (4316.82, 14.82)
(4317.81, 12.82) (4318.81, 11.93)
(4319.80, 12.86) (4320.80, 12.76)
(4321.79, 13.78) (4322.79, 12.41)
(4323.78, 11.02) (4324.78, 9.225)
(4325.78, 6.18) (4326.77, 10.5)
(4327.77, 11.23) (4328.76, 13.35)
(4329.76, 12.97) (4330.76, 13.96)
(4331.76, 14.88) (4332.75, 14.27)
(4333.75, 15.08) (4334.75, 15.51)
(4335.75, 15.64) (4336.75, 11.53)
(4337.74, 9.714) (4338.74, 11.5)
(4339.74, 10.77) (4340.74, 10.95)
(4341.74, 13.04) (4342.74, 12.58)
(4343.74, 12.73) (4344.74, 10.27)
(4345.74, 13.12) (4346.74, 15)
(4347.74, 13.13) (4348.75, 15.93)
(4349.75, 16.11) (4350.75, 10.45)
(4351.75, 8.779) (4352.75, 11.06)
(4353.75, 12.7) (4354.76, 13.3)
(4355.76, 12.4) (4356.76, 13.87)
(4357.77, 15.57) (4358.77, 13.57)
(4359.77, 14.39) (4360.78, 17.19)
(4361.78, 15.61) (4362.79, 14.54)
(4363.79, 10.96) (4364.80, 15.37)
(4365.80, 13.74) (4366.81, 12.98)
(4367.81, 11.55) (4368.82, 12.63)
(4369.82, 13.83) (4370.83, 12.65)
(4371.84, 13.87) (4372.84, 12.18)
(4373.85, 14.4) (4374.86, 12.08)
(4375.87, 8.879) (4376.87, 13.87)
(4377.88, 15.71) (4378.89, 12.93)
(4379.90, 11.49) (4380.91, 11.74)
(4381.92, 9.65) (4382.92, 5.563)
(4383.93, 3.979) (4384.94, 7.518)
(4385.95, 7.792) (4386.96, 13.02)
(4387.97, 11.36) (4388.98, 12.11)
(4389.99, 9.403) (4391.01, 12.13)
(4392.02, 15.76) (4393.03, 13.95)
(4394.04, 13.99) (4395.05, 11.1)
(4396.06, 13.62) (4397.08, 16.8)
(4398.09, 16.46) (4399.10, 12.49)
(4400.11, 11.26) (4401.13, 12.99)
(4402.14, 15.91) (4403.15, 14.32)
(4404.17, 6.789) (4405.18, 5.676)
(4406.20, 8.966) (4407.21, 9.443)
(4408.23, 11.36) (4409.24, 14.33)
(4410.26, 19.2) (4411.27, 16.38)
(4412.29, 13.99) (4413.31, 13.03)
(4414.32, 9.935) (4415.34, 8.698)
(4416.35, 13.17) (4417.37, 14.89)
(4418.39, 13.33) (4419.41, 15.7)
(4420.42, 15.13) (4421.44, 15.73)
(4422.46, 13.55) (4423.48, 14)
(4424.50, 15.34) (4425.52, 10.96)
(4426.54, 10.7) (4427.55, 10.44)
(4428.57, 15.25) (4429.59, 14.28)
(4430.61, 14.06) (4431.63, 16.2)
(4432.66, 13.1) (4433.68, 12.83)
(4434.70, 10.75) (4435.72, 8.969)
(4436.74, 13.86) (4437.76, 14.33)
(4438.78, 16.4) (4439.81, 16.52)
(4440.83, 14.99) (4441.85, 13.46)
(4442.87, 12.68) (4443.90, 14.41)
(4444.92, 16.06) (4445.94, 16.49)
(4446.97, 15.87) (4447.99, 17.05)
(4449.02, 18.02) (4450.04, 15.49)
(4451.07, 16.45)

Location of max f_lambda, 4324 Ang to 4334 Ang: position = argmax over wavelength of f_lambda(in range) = 4333.75 Ang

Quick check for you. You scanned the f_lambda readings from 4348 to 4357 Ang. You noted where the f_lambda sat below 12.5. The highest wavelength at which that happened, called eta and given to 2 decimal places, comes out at 4355.76 Ang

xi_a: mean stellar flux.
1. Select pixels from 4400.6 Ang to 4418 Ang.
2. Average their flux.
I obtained 12.3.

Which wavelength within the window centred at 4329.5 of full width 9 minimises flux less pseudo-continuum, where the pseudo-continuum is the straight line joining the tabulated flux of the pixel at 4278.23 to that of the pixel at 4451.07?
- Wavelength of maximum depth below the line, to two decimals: 4325.78 Ang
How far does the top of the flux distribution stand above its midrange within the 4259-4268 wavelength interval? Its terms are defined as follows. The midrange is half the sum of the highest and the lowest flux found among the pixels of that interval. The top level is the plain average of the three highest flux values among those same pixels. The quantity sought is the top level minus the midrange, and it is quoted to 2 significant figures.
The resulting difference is 2.5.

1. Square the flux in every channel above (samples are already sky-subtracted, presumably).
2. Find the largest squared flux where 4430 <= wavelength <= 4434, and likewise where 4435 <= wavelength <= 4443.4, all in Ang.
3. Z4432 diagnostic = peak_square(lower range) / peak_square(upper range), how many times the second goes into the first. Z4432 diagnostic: 1.0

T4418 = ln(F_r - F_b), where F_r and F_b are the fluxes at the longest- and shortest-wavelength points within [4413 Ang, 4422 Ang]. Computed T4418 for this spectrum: 1.0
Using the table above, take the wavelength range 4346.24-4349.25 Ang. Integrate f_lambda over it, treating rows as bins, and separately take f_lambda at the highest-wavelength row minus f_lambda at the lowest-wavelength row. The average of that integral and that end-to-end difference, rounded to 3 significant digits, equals 22.5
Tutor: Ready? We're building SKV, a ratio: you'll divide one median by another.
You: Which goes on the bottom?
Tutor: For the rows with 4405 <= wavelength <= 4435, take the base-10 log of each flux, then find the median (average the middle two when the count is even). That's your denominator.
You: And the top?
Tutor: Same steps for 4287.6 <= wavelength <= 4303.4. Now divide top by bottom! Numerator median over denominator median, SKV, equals 0.81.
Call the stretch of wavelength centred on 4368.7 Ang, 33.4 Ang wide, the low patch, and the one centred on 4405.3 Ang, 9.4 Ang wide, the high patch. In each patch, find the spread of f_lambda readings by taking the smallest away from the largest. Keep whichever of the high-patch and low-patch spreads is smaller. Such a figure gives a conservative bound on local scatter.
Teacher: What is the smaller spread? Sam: 10.2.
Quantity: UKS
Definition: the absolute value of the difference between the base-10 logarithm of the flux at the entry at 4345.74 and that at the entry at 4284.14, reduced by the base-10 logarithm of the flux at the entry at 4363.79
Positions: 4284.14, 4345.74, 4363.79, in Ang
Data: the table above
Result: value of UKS -1.00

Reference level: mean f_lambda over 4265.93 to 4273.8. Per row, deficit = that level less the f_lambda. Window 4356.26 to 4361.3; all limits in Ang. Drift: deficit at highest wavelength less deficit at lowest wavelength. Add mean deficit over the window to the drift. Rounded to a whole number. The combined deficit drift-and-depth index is -10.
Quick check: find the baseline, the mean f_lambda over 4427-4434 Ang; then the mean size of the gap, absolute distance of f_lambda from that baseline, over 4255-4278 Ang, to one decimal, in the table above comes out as 4.9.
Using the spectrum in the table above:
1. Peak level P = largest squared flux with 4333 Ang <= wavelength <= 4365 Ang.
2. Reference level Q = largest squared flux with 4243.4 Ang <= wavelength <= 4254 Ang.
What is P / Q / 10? 0.22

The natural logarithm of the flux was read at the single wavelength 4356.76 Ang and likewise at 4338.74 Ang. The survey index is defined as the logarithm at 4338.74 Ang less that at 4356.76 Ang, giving -0.19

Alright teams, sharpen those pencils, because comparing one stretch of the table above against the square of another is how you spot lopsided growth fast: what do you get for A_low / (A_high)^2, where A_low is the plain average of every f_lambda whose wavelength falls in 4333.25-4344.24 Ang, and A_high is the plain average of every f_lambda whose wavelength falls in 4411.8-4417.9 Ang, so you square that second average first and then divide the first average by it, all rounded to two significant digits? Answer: 0.084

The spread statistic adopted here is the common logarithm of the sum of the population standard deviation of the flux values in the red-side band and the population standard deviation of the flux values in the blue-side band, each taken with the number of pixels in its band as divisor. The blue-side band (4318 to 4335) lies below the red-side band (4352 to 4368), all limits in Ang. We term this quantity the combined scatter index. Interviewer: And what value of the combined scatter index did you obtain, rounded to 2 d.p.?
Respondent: 0.60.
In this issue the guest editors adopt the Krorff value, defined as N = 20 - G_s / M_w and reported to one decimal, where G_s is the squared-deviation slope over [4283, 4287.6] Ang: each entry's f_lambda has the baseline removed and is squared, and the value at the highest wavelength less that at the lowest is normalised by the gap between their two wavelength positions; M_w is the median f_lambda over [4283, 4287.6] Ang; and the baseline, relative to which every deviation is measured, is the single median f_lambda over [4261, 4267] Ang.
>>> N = 19.9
